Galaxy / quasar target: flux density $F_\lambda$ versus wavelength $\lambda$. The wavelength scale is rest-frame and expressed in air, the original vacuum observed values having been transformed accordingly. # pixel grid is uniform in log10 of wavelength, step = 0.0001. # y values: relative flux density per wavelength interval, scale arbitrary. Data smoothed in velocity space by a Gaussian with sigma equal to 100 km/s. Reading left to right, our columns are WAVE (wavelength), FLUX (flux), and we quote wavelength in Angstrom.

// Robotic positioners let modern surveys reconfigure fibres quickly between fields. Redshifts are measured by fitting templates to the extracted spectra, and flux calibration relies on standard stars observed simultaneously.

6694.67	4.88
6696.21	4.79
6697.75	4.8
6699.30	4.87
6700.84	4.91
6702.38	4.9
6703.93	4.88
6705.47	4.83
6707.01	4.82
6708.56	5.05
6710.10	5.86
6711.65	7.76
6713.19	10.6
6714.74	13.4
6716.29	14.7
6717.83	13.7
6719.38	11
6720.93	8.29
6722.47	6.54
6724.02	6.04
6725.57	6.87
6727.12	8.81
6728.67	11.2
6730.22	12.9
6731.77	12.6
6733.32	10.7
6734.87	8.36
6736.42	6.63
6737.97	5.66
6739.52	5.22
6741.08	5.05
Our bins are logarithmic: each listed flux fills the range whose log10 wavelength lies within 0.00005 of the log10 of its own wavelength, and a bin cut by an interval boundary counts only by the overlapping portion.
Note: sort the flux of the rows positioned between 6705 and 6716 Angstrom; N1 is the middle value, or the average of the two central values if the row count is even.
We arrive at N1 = 6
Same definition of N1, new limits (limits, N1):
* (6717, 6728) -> 8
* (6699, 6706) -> 5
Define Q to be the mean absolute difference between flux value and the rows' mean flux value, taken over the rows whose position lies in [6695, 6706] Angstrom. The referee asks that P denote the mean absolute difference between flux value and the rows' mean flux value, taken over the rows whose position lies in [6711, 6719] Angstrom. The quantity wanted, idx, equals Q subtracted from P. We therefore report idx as 2.2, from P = 2.3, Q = 0.0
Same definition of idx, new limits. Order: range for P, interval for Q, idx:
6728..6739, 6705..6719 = -1.2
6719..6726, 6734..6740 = 0.5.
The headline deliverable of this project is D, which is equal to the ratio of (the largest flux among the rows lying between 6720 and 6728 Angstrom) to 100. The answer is 0.09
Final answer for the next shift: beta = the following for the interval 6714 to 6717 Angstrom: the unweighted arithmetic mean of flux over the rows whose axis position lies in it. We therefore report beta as 14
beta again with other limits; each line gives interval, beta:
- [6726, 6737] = 10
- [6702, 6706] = 5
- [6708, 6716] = 9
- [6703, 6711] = 5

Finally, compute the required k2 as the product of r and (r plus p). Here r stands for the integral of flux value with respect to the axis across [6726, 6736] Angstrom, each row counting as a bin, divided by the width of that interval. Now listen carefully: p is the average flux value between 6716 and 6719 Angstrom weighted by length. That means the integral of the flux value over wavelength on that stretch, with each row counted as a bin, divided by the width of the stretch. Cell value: 254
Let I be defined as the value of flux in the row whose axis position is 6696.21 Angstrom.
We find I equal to 4.79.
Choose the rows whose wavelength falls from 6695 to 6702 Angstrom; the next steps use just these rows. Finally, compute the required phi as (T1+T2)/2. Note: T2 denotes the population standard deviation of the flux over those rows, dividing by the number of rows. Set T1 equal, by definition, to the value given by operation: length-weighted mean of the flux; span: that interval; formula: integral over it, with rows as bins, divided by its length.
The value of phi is 2.4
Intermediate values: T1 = 4.8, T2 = 0.0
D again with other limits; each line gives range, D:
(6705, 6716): 0.13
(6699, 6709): 0.05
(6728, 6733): 0.13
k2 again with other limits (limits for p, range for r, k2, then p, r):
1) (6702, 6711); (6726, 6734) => 179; 5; 11.1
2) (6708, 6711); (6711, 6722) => 190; 6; 11.3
